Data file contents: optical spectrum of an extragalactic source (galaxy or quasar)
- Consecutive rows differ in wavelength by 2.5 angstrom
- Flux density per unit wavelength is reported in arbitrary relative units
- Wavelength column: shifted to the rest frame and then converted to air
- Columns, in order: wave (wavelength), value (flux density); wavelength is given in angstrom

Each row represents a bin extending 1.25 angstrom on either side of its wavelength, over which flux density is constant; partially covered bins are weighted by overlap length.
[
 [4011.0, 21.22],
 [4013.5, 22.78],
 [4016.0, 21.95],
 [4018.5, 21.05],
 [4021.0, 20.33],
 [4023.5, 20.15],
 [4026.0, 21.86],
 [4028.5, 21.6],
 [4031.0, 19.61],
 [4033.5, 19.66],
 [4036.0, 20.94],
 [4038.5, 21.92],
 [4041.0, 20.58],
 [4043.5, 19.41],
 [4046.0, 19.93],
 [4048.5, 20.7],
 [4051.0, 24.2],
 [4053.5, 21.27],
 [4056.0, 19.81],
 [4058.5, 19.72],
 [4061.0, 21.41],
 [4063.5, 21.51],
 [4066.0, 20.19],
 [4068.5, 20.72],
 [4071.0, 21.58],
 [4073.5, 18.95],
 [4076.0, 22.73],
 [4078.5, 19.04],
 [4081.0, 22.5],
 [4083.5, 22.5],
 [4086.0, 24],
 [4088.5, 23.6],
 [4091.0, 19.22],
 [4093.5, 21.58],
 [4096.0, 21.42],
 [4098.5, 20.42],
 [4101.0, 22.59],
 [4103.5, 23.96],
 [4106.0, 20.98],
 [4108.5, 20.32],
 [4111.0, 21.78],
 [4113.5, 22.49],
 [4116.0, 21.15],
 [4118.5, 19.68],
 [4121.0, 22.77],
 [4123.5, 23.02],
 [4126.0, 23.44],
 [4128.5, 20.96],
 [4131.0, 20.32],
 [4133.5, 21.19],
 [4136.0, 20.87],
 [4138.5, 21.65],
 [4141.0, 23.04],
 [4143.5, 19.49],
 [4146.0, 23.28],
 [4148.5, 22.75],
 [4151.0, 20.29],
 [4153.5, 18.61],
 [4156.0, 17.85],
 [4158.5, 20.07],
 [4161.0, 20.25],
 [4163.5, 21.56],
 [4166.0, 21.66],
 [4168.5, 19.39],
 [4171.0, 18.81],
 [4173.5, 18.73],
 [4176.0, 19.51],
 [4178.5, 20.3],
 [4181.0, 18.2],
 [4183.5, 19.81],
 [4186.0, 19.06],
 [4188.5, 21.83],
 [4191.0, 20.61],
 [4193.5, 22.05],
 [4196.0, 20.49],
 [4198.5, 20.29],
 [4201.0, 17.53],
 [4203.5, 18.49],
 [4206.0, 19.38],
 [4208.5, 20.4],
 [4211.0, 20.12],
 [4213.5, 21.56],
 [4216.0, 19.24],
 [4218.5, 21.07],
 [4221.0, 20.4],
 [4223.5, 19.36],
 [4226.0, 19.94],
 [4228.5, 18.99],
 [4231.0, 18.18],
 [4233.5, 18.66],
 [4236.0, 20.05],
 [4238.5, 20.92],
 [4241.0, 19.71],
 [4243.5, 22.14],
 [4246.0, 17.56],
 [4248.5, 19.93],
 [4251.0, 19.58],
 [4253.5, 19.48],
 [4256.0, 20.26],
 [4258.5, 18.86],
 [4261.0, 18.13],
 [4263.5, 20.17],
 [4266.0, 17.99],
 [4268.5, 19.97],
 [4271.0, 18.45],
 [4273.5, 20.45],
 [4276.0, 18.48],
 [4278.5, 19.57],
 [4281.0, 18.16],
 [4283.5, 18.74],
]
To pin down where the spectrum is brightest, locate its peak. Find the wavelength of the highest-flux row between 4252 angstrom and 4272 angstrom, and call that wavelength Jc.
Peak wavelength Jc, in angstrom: 4256.0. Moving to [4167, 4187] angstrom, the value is 4178.5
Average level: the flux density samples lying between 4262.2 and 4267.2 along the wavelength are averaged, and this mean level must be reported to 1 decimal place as 19.1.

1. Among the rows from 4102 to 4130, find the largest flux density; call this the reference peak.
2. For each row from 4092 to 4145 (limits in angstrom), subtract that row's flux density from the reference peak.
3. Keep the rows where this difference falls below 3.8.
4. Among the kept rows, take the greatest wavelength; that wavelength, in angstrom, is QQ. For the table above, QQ 4141.0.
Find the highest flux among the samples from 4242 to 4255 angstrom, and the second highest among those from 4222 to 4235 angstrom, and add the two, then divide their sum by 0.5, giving 83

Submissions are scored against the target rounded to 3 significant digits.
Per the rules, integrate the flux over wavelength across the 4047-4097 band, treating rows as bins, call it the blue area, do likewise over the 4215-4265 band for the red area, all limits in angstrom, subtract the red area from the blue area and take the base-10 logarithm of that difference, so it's 1.93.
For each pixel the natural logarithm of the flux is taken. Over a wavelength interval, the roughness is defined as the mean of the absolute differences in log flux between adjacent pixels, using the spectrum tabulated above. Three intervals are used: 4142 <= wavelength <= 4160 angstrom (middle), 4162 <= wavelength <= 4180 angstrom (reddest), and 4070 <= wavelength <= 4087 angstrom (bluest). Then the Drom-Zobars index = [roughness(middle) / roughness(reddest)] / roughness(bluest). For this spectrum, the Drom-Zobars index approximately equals 20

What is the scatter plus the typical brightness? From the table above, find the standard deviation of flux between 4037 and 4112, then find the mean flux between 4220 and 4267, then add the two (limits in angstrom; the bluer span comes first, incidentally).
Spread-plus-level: 21.0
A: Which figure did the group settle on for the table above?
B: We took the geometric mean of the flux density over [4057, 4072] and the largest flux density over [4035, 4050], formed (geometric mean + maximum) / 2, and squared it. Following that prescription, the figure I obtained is 457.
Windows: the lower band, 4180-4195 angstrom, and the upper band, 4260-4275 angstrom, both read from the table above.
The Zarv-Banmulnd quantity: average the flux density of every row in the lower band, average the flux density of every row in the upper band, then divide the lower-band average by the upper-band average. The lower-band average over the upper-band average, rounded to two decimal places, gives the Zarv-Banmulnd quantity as 1.06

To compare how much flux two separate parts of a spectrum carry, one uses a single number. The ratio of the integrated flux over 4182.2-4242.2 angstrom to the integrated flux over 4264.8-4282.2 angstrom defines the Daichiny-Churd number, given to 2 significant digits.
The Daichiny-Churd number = 3.6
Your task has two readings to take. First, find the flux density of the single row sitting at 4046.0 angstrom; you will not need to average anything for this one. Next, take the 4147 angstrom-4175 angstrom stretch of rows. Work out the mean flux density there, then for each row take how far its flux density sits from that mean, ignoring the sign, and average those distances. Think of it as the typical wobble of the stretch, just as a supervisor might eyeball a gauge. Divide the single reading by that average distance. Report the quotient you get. 17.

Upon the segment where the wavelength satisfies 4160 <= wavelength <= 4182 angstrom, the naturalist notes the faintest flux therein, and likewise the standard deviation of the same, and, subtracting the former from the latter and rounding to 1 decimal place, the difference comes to -17.0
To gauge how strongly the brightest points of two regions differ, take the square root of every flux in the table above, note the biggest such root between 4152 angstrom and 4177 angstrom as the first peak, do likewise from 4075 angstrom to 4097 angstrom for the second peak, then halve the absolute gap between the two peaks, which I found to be 0.12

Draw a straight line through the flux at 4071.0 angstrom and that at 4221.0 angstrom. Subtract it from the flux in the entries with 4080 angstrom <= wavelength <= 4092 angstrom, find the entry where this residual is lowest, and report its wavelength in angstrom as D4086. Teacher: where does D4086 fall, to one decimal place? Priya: 4091.0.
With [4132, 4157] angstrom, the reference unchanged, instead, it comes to 4156.0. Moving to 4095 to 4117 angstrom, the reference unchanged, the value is 4108.5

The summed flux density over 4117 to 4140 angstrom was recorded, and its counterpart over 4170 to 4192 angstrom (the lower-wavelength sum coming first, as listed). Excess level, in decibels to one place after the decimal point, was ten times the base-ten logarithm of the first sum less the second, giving 12.3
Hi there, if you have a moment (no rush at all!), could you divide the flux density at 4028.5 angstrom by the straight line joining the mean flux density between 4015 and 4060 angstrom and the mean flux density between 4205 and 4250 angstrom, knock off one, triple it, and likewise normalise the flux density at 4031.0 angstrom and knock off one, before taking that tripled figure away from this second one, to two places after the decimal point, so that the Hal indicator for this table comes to -0.17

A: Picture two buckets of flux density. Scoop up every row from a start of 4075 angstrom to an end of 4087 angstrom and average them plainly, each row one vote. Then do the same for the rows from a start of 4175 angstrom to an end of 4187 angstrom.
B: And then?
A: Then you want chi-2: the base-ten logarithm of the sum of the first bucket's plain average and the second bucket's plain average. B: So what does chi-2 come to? 1.618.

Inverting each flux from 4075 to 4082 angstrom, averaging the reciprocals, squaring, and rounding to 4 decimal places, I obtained 0.0022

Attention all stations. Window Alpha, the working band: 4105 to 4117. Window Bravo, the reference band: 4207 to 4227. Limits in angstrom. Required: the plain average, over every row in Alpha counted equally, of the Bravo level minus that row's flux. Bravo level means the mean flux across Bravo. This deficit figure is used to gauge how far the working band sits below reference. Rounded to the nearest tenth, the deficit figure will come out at -1.1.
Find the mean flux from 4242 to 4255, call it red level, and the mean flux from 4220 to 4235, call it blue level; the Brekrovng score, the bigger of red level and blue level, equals 19.7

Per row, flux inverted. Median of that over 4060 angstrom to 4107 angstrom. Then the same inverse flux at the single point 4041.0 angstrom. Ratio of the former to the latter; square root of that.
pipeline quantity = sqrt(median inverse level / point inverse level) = 0.98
